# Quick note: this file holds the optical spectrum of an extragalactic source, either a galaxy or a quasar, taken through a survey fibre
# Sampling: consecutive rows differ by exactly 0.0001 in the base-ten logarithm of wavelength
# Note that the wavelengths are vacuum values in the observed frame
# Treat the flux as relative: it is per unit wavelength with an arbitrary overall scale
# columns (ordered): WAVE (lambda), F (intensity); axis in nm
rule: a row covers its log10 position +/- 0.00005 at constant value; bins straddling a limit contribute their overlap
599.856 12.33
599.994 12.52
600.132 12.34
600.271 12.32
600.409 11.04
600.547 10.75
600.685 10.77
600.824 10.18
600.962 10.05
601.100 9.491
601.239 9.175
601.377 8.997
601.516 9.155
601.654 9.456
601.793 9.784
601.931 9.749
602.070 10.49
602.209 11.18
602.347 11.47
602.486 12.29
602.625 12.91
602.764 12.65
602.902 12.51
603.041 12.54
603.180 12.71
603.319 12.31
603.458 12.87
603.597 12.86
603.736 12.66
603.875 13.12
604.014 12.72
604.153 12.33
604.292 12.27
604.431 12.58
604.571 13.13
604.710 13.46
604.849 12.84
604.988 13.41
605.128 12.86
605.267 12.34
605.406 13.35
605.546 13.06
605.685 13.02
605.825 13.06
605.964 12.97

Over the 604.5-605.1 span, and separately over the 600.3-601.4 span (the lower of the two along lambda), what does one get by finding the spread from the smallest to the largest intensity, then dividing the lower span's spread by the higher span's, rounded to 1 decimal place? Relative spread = 3.3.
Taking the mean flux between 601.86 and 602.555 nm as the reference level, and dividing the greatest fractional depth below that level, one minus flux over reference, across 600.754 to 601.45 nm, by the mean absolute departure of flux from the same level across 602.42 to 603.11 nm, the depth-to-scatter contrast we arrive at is 0.12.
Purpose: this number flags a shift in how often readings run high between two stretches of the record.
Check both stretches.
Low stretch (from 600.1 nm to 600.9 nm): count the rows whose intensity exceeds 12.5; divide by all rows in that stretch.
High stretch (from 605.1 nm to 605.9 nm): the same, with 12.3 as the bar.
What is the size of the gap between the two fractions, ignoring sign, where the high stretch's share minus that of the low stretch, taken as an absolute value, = 1.00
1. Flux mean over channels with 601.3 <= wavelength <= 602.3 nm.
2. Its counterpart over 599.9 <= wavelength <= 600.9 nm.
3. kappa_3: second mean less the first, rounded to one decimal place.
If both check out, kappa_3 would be 1.6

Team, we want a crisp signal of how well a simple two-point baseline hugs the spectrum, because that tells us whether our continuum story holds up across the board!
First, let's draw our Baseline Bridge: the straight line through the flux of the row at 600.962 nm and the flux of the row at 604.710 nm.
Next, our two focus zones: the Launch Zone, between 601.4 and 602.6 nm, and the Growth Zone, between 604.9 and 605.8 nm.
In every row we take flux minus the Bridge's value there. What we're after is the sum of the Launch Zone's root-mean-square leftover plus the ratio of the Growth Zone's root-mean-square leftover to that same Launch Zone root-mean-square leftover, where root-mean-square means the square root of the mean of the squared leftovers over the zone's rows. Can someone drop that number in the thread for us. 2.1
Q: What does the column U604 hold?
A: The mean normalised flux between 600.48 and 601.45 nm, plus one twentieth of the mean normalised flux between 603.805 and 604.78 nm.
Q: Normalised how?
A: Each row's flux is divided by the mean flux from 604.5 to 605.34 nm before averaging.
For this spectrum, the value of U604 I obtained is 0.81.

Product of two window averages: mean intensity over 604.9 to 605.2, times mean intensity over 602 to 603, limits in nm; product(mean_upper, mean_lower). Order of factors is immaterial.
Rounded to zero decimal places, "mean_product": 157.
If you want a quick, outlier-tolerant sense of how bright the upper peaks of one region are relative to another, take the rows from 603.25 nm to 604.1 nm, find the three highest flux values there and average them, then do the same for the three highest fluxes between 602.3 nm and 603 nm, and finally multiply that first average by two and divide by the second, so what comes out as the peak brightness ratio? 2.0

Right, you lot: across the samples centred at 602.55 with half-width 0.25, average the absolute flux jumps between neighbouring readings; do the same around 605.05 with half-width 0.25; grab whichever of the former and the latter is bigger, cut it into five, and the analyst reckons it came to 0.11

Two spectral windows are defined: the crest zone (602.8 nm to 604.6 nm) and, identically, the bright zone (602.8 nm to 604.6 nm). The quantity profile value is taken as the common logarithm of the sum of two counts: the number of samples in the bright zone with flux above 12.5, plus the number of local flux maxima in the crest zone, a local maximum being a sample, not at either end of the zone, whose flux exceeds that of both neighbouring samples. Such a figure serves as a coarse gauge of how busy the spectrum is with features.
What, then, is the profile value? 1.1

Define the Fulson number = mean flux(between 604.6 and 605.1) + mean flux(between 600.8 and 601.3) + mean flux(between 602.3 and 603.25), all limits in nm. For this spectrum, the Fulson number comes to 35.4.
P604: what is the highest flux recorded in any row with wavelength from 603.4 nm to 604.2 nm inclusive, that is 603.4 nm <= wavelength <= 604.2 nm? 13.12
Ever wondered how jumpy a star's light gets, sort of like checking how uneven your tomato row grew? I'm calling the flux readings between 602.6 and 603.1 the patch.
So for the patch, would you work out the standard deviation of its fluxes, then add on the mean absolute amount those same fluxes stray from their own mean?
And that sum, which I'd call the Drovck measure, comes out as 0.3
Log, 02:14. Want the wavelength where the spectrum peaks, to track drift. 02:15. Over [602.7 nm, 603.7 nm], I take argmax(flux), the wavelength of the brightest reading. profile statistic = 603.458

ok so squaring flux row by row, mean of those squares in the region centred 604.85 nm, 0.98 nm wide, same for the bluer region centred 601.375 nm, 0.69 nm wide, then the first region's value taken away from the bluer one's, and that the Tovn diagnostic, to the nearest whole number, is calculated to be -82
